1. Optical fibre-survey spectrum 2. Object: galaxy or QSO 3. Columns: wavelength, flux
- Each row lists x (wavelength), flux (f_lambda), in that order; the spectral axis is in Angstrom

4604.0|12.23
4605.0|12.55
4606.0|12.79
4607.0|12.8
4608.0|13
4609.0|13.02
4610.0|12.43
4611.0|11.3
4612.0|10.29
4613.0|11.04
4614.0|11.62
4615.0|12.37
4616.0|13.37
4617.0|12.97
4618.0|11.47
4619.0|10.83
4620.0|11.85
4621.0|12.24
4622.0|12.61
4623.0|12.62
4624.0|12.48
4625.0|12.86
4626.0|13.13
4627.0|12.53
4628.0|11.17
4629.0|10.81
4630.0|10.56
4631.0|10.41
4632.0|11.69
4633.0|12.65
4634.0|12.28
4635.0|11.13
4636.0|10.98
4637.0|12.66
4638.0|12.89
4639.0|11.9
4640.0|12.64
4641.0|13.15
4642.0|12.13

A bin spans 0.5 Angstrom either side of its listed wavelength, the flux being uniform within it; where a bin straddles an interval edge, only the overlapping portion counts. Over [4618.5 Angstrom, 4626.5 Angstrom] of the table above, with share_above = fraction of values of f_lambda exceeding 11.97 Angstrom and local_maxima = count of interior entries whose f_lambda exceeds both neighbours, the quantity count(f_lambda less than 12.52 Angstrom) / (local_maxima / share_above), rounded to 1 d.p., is 3.0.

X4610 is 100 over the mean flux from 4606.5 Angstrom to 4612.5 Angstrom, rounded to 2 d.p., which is 8.24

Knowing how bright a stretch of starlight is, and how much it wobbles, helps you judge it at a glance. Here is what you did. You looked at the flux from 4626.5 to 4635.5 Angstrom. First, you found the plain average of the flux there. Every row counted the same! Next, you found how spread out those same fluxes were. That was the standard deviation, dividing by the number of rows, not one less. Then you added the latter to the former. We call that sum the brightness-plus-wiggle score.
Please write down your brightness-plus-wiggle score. 12.3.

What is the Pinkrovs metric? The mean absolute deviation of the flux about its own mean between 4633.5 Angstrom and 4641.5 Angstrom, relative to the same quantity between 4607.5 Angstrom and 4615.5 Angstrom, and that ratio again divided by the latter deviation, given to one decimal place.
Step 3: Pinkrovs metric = 1.0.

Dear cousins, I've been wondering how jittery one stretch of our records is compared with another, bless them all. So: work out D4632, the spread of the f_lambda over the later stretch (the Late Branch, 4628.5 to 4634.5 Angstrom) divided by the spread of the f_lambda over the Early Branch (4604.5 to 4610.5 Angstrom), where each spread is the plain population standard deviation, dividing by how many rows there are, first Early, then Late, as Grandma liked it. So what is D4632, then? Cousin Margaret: 4.0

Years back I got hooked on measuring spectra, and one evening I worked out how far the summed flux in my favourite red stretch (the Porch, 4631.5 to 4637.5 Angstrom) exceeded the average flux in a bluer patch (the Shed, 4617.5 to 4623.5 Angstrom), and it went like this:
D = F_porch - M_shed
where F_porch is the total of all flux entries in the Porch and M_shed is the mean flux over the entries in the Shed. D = 59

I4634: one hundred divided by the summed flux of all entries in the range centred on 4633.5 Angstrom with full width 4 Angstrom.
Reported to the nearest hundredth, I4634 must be 2.09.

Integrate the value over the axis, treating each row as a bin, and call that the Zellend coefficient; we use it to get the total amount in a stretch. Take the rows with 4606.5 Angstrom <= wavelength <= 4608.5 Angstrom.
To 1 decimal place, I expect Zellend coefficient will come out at 25.8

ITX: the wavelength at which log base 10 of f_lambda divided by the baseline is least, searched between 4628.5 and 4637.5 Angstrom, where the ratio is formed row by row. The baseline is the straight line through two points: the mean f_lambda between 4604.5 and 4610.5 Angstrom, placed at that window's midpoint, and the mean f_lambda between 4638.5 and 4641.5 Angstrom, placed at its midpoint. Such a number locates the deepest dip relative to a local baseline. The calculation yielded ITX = 4631.0 Angstrom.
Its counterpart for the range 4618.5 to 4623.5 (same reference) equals 4619.0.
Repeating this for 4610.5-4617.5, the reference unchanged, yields 4612.0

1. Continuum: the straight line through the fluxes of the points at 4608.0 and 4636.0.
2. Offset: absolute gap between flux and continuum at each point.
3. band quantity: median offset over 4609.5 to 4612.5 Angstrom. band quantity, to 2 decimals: 1.48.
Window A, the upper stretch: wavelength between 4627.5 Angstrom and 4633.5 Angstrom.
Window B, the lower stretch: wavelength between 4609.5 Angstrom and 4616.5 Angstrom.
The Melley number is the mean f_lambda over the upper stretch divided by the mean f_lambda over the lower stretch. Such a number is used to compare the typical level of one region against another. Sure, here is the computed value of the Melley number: 0.95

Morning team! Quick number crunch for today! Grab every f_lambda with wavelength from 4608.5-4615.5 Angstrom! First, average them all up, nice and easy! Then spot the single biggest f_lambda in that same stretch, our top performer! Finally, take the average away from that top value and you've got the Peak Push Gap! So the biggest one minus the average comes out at 1.30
